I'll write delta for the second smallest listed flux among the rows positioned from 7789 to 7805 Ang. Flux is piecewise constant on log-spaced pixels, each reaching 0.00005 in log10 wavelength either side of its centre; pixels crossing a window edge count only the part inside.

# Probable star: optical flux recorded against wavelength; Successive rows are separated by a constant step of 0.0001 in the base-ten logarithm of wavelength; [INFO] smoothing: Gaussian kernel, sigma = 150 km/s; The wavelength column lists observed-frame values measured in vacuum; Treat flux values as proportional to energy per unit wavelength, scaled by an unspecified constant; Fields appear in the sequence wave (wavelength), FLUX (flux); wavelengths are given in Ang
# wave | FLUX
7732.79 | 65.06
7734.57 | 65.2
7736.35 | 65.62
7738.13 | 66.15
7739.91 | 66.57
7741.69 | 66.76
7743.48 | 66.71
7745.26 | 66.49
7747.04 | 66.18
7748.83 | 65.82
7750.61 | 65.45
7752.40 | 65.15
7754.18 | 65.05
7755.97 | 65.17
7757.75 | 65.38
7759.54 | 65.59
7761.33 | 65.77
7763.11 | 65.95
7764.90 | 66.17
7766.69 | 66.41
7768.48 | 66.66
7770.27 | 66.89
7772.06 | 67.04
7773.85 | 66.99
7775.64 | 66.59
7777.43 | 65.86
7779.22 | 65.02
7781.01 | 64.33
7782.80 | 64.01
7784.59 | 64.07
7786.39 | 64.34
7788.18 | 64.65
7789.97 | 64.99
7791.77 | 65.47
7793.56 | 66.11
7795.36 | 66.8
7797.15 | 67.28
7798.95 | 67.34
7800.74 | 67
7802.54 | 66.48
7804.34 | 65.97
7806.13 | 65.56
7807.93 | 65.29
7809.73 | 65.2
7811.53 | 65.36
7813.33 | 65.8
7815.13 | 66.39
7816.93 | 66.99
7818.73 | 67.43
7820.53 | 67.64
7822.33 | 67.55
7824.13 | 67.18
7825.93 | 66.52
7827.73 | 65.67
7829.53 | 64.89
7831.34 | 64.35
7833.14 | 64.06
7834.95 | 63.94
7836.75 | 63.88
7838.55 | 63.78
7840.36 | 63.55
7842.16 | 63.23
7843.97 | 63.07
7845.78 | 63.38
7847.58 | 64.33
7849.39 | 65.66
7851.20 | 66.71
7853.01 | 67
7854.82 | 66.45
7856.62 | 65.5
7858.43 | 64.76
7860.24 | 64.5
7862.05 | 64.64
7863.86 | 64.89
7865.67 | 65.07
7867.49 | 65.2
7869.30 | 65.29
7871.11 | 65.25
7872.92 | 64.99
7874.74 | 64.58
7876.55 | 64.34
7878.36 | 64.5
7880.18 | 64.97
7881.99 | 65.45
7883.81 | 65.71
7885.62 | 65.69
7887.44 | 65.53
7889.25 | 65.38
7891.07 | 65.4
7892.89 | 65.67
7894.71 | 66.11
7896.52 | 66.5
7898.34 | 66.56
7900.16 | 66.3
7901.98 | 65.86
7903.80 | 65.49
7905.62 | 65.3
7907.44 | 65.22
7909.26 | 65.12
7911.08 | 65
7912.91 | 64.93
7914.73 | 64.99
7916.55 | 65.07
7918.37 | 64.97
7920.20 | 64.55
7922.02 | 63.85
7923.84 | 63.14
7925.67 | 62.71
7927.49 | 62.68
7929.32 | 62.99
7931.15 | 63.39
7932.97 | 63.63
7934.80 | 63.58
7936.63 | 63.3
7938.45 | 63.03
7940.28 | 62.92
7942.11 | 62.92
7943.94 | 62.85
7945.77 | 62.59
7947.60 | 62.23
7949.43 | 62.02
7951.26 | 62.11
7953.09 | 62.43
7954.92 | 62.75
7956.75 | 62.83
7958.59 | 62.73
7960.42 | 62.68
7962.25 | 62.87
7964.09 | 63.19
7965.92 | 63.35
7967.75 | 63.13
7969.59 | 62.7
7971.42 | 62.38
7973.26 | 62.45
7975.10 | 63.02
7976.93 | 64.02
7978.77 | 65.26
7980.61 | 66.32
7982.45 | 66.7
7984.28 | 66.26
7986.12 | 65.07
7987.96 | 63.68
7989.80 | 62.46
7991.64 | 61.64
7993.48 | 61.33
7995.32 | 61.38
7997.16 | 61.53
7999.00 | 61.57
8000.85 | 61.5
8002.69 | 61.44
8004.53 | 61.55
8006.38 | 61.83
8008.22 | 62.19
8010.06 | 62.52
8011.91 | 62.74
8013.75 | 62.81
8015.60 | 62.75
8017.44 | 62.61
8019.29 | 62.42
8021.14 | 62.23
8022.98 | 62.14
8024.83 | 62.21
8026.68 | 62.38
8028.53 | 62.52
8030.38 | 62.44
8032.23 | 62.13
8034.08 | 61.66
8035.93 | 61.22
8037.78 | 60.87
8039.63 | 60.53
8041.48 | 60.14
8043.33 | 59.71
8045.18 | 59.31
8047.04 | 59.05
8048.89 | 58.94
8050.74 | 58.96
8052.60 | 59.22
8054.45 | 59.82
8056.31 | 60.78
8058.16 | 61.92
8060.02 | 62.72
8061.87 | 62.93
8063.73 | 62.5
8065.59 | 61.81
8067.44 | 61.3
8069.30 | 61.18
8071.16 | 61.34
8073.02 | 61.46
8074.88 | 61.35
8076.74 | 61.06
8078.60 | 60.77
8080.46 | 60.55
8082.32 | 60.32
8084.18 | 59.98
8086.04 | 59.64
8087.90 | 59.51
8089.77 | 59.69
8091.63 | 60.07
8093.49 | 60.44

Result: 65.47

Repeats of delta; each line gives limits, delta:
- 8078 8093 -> 59.64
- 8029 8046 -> 59.71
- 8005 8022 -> 62.19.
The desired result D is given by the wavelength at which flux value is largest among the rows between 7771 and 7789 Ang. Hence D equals 7772.06 Ang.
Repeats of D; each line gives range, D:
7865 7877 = 7869.30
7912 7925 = 7916.55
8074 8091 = 8074.88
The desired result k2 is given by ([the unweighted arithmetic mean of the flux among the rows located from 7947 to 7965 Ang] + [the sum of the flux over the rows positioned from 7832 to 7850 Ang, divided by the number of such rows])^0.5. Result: 11.2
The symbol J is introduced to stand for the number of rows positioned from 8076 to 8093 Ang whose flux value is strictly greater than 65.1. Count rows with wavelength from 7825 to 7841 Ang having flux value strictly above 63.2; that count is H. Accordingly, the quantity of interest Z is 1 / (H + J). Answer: 0.11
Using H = 9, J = 0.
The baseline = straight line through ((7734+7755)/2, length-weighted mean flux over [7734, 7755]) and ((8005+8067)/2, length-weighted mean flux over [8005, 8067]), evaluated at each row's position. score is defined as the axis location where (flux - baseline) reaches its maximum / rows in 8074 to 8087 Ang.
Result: 8074.88 Ang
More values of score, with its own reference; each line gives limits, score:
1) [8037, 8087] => 8061.87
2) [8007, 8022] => 8013.75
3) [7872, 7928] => 7898.34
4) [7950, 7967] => 7965.92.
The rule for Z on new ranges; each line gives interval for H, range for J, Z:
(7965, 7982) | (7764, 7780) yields 0.08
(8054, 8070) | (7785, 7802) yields 0.17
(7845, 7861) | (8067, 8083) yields 0.11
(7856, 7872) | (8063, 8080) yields 0.11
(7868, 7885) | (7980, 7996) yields 0.08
